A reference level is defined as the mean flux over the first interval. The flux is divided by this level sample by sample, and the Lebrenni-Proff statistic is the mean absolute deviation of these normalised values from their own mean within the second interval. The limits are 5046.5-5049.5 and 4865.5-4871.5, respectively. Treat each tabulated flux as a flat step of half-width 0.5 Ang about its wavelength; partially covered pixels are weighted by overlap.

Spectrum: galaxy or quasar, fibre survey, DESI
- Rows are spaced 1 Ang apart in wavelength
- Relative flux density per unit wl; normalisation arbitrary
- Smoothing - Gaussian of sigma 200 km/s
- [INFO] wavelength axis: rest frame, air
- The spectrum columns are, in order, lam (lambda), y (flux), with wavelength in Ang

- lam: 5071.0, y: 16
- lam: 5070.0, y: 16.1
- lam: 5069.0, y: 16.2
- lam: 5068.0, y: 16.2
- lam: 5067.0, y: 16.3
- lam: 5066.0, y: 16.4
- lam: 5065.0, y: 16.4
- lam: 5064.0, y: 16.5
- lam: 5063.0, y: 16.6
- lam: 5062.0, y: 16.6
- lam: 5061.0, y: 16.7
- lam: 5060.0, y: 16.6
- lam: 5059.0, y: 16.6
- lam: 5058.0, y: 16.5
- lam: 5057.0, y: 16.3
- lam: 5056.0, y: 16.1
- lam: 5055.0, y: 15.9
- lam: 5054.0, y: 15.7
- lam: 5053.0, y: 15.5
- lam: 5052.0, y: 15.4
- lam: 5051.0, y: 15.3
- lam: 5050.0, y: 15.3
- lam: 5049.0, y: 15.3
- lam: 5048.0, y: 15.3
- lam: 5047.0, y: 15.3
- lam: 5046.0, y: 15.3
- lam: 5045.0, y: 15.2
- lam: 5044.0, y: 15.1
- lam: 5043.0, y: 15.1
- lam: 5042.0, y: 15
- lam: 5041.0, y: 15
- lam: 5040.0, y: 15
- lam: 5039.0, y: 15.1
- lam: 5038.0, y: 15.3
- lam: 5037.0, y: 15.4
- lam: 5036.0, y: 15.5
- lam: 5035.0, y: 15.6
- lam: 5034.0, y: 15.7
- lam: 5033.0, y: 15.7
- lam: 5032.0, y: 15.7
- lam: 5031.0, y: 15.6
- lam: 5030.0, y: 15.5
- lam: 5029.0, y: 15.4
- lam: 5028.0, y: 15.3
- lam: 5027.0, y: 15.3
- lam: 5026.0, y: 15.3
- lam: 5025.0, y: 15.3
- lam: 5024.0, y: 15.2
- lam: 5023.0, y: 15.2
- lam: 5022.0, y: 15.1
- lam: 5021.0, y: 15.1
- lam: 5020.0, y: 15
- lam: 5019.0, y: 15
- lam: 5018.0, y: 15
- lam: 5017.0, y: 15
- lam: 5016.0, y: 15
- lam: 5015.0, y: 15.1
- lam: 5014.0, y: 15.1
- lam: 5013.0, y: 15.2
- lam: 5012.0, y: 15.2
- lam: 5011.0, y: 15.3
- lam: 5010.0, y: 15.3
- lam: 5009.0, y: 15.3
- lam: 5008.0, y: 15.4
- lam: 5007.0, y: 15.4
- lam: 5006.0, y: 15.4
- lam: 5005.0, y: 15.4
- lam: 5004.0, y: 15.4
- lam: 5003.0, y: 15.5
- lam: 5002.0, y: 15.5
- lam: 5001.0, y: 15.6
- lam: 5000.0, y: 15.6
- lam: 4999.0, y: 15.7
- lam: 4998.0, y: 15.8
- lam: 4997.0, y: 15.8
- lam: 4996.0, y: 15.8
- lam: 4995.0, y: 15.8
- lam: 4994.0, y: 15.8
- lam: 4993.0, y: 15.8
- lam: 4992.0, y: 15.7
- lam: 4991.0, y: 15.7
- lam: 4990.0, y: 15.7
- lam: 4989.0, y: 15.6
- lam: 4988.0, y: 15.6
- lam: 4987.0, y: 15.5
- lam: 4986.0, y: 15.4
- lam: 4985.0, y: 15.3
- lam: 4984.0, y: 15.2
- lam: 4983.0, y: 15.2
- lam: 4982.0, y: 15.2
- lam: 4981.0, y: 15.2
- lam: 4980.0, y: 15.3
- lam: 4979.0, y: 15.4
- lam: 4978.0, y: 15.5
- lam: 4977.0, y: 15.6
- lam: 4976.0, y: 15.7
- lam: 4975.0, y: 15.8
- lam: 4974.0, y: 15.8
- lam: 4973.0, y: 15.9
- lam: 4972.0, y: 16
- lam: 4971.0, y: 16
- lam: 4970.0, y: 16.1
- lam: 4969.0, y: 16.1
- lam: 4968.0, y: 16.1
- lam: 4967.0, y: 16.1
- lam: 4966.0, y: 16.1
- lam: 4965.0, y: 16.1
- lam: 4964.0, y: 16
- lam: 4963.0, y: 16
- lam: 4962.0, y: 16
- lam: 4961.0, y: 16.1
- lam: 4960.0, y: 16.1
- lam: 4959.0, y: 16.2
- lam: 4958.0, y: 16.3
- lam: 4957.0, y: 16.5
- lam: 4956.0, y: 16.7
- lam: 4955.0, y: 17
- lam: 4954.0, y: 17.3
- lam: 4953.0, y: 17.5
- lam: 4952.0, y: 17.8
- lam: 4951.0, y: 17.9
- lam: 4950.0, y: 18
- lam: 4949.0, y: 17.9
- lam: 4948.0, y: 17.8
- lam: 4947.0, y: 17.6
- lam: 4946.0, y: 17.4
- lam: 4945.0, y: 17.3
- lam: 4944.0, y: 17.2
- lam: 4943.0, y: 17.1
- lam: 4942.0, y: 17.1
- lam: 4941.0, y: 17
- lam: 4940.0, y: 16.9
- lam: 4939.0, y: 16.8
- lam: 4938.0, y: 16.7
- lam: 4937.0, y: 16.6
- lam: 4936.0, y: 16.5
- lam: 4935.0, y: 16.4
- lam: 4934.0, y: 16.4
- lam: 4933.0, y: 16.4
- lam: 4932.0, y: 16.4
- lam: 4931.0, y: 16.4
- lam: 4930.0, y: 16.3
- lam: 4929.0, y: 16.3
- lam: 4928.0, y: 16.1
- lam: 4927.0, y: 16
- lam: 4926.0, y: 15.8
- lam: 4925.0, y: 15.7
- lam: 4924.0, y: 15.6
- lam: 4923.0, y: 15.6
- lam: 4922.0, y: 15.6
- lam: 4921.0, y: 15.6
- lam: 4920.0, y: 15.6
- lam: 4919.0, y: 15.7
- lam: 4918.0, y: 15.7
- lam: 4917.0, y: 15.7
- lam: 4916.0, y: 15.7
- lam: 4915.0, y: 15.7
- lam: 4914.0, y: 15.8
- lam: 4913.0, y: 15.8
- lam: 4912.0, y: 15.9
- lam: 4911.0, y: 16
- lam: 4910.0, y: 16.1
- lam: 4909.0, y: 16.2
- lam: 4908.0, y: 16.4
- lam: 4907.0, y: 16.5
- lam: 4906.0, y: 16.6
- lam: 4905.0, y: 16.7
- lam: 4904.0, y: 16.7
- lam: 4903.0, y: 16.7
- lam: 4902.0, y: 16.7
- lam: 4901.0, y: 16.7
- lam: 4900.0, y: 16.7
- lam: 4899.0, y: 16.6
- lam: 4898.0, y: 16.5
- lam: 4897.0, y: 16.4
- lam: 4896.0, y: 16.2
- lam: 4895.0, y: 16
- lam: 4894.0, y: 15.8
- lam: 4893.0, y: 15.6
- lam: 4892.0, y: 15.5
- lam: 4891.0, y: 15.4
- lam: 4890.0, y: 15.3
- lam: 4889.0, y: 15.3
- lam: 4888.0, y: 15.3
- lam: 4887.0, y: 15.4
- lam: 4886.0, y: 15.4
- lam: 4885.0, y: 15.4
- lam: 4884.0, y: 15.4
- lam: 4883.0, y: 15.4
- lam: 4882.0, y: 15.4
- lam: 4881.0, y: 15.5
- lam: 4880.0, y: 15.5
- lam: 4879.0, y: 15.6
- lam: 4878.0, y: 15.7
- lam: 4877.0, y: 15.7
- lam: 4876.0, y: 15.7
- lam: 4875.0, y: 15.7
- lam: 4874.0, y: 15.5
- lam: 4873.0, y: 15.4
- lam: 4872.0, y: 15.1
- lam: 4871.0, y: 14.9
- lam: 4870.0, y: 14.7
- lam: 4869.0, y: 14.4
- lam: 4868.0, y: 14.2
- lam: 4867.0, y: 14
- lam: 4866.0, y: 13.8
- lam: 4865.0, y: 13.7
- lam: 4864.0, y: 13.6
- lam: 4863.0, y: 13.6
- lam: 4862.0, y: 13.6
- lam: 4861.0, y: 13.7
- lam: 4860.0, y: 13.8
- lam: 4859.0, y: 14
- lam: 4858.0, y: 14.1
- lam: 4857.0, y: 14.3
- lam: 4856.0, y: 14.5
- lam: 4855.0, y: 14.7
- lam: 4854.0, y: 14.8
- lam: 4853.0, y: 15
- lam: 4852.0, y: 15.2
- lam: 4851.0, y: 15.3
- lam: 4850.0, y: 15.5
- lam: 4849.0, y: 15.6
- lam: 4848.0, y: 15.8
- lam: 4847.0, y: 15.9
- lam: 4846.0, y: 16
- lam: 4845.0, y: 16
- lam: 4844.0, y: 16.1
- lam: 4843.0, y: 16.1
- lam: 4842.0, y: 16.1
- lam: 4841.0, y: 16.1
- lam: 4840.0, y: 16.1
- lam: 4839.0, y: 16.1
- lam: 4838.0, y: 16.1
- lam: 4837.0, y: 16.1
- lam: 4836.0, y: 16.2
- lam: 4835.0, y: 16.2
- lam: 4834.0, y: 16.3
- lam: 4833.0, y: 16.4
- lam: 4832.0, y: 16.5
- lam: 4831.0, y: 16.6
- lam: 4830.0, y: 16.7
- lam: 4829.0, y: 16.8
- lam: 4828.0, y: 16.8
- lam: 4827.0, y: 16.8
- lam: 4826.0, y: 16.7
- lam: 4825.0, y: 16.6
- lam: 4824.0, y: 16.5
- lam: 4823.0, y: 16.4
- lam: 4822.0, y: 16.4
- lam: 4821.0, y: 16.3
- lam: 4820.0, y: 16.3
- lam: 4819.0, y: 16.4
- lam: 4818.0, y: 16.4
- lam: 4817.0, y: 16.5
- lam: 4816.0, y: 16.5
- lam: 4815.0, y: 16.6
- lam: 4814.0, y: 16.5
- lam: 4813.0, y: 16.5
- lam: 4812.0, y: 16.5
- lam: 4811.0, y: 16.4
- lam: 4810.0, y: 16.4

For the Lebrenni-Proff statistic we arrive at 0.0218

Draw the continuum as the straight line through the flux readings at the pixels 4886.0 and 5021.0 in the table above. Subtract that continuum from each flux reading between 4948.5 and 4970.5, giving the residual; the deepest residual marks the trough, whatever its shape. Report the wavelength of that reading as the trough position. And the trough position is 4962.0 Ang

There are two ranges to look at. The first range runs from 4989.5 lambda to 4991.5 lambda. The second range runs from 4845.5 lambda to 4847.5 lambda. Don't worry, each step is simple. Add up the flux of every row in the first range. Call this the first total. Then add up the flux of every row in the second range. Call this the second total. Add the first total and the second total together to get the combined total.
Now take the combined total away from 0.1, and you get -63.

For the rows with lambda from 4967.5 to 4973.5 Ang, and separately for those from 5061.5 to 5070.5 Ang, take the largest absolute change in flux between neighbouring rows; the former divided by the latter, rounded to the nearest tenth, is 1.0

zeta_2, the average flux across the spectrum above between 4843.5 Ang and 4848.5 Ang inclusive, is 15.96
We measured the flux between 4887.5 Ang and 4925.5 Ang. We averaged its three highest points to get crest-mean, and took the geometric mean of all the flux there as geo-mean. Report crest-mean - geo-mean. 0.7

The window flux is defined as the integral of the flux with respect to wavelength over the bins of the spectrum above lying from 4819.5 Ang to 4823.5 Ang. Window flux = 65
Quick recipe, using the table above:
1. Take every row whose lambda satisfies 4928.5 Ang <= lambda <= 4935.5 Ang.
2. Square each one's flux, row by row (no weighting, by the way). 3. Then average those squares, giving 268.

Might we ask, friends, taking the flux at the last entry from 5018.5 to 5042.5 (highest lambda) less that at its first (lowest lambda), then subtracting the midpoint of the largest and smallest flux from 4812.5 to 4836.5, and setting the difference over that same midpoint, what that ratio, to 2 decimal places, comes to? -1.00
